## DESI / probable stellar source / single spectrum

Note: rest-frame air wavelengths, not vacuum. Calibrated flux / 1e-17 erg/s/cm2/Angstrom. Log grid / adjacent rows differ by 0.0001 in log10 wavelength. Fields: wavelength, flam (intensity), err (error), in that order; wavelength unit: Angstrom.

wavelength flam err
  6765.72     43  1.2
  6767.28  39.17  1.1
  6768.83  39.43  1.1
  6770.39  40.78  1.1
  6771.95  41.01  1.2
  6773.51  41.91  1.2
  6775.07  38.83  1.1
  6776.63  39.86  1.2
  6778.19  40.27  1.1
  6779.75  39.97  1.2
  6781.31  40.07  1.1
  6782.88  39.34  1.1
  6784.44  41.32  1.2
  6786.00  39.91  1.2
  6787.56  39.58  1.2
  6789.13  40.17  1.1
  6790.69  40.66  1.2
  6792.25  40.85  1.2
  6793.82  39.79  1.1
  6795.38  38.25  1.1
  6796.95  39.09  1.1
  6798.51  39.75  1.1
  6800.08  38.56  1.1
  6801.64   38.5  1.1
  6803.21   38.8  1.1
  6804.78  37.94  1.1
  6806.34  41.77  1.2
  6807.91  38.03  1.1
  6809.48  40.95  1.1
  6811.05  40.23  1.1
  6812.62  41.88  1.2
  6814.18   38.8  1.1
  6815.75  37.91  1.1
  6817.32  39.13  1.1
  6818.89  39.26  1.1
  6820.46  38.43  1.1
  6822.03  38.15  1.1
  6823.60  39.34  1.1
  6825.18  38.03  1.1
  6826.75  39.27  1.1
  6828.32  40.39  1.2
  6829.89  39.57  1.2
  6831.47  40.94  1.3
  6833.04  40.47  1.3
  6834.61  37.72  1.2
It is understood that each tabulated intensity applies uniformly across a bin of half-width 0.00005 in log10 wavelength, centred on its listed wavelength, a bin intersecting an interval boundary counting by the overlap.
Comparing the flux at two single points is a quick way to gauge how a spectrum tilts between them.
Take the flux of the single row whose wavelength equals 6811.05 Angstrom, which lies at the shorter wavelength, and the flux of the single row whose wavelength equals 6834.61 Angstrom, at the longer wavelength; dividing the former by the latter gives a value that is 1.067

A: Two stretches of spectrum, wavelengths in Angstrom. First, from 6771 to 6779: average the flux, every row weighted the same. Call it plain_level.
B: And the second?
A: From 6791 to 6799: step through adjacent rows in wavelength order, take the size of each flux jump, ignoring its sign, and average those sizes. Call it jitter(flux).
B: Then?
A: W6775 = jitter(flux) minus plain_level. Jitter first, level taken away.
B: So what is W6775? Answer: -39.4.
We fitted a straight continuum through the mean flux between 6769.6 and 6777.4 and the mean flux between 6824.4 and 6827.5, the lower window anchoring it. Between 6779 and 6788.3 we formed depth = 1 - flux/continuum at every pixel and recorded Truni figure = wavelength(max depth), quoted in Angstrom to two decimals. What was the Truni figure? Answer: 6782.88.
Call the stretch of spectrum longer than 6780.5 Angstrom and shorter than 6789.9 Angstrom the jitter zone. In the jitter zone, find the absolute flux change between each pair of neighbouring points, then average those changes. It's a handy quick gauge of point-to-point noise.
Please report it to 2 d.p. 1.01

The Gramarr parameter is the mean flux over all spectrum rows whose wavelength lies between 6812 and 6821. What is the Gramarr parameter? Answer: 39.2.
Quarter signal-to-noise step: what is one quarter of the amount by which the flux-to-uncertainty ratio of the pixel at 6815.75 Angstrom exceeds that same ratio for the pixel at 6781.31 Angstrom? -0.5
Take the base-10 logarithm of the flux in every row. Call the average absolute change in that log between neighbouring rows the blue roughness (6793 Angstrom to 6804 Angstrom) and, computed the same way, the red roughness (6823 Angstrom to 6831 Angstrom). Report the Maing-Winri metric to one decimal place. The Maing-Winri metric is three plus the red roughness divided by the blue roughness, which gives 4.5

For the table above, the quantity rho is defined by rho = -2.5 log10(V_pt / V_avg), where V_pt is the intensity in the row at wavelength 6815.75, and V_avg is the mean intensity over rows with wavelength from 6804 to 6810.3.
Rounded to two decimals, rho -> 0.05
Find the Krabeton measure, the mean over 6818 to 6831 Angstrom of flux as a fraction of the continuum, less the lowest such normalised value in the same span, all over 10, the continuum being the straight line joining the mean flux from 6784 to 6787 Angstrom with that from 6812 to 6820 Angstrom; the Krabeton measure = 0.0026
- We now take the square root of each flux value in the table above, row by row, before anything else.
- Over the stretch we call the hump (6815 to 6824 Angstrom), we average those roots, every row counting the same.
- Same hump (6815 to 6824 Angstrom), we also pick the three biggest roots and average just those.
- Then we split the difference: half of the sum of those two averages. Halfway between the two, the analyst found 6.24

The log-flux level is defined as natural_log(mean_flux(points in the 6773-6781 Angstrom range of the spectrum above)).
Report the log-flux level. 3.69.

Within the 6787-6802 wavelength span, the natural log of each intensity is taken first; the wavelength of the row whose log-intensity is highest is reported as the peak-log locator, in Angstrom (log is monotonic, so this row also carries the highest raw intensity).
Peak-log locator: 6792.25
